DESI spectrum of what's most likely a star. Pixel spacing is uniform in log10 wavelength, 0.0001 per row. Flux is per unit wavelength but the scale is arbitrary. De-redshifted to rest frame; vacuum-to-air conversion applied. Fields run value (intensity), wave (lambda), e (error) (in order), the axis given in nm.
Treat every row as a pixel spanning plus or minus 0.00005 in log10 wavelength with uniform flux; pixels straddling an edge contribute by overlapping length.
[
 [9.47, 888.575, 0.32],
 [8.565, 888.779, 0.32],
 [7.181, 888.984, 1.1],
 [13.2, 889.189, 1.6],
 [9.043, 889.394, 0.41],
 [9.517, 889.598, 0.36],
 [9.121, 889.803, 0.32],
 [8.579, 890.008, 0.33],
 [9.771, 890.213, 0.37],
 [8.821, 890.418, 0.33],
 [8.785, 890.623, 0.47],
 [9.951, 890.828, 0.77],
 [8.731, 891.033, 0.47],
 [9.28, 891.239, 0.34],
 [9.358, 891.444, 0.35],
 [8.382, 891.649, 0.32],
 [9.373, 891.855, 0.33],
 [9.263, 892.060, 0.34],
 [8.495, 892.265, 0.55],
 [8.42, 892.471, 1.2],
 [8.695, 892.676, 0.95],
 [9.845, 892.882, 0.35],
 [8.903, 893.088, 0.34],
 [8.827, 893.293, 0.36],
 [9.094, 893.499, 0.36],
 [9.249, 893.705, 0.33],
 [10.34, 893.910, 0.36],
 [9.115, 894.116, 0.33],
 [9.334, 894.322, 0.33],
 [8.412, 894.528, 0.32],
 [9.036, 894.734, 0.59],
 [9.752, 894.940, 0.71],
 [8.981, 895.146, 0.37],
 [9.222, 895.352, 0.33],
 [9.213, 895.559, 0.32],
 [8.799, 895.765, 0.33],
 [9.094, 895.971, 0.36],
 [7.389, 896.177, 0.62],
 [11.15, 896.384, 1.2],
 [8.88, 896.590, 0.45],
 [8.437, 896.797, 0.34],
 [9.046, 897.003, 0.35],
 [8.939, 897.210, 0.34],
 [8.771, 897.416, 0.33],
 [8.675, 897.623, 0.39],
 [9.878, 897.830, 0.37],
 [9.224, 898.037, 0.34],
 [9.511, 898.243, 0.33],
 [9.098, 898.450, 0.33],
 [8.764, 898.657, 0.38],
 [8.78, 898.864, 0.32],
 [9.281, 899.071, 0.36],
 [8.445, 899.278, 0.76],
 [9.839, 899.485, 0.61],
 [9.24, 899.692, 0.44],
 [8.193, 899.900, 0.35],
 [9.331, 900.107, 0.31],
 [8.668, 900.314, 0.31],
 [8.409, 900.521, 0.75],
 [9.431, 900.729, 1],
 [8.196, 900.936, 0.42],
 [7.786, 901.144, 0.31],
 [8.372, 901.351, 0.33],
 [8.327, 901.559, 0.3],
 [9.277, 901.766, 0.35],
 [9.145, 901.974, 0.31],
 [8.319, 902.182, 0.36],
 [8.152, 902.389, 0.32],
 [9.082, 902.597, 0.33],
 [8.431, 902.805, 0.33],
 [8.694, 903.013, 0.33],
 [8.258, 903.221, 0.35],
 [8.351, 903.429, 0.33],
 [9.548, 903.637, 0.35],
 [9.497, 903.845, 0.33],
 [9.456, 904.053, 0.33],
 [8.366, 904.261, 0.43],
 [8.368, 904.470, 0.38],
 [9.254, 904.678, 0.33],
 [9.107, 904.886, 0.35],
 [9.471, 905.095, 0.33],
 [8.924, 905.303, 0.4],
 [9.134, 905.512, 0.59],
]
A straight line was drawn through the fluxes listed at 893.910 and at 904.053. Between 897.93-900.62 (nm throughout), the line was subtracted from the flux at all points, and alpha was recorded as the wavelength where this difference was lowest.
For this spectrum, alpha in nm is 899.900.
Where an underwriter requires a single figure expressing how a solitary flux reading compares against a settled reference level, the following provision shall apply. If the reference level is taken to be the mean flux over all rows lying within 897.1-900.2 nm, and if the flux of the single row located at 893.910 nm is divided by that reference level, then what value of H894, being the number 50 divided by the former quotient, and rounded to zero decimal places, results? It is 44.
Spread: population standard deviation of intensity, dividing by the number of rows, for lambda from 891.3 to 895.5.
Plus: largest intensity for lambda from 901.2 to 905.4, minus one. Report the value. 9.0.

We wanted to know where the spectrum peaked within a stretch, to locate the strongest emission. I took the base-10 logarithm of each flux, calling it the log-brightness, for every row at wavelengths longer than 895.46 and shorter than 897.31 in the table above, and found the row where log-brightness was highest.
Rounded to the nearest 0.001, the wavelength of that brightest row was 896.384 nm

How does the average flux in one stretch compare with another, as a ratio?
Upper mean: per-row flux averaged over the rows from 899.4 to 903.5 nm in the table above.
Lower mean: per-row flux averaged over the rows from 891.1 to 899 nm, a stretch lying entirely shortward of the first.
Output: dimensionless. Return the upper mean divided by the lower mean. 0.96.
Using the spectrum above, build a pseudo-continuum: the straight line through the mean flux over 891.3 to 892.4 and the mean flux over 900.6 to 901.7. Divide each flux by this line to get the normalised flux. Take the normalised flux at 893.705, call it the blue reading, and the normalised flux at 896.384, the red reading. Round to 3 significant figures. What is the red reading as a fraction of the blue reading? 1.23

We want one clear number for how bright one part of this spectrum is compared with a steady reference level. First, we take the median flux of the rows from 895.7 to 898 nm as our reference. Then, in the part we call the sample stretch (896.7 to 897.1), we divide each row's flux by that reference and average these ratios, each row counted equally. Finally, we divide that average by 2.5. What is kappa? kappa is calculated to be 0.39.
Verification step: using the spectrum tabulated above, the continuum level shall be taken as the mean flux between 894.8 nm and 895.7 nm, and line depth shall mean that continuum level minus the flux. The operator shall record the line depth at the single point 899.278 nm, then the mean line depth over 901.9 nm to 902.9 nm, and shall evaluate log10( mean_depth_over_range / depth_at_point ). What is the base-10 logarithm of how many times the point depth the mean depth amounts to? -0.1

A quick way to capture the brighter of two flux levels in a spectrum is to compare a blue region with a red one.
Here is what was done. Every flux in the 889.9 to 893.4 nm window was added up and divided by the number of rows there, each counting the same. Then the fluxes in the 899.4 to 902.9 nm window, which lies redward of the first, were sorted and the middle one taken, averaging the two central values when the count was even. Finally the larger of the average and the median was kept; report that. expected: 9.03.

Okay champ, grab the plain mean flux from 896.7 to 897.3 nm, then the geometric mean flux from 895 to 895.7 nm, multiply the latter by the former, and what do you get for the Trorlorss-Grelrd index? 80.5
